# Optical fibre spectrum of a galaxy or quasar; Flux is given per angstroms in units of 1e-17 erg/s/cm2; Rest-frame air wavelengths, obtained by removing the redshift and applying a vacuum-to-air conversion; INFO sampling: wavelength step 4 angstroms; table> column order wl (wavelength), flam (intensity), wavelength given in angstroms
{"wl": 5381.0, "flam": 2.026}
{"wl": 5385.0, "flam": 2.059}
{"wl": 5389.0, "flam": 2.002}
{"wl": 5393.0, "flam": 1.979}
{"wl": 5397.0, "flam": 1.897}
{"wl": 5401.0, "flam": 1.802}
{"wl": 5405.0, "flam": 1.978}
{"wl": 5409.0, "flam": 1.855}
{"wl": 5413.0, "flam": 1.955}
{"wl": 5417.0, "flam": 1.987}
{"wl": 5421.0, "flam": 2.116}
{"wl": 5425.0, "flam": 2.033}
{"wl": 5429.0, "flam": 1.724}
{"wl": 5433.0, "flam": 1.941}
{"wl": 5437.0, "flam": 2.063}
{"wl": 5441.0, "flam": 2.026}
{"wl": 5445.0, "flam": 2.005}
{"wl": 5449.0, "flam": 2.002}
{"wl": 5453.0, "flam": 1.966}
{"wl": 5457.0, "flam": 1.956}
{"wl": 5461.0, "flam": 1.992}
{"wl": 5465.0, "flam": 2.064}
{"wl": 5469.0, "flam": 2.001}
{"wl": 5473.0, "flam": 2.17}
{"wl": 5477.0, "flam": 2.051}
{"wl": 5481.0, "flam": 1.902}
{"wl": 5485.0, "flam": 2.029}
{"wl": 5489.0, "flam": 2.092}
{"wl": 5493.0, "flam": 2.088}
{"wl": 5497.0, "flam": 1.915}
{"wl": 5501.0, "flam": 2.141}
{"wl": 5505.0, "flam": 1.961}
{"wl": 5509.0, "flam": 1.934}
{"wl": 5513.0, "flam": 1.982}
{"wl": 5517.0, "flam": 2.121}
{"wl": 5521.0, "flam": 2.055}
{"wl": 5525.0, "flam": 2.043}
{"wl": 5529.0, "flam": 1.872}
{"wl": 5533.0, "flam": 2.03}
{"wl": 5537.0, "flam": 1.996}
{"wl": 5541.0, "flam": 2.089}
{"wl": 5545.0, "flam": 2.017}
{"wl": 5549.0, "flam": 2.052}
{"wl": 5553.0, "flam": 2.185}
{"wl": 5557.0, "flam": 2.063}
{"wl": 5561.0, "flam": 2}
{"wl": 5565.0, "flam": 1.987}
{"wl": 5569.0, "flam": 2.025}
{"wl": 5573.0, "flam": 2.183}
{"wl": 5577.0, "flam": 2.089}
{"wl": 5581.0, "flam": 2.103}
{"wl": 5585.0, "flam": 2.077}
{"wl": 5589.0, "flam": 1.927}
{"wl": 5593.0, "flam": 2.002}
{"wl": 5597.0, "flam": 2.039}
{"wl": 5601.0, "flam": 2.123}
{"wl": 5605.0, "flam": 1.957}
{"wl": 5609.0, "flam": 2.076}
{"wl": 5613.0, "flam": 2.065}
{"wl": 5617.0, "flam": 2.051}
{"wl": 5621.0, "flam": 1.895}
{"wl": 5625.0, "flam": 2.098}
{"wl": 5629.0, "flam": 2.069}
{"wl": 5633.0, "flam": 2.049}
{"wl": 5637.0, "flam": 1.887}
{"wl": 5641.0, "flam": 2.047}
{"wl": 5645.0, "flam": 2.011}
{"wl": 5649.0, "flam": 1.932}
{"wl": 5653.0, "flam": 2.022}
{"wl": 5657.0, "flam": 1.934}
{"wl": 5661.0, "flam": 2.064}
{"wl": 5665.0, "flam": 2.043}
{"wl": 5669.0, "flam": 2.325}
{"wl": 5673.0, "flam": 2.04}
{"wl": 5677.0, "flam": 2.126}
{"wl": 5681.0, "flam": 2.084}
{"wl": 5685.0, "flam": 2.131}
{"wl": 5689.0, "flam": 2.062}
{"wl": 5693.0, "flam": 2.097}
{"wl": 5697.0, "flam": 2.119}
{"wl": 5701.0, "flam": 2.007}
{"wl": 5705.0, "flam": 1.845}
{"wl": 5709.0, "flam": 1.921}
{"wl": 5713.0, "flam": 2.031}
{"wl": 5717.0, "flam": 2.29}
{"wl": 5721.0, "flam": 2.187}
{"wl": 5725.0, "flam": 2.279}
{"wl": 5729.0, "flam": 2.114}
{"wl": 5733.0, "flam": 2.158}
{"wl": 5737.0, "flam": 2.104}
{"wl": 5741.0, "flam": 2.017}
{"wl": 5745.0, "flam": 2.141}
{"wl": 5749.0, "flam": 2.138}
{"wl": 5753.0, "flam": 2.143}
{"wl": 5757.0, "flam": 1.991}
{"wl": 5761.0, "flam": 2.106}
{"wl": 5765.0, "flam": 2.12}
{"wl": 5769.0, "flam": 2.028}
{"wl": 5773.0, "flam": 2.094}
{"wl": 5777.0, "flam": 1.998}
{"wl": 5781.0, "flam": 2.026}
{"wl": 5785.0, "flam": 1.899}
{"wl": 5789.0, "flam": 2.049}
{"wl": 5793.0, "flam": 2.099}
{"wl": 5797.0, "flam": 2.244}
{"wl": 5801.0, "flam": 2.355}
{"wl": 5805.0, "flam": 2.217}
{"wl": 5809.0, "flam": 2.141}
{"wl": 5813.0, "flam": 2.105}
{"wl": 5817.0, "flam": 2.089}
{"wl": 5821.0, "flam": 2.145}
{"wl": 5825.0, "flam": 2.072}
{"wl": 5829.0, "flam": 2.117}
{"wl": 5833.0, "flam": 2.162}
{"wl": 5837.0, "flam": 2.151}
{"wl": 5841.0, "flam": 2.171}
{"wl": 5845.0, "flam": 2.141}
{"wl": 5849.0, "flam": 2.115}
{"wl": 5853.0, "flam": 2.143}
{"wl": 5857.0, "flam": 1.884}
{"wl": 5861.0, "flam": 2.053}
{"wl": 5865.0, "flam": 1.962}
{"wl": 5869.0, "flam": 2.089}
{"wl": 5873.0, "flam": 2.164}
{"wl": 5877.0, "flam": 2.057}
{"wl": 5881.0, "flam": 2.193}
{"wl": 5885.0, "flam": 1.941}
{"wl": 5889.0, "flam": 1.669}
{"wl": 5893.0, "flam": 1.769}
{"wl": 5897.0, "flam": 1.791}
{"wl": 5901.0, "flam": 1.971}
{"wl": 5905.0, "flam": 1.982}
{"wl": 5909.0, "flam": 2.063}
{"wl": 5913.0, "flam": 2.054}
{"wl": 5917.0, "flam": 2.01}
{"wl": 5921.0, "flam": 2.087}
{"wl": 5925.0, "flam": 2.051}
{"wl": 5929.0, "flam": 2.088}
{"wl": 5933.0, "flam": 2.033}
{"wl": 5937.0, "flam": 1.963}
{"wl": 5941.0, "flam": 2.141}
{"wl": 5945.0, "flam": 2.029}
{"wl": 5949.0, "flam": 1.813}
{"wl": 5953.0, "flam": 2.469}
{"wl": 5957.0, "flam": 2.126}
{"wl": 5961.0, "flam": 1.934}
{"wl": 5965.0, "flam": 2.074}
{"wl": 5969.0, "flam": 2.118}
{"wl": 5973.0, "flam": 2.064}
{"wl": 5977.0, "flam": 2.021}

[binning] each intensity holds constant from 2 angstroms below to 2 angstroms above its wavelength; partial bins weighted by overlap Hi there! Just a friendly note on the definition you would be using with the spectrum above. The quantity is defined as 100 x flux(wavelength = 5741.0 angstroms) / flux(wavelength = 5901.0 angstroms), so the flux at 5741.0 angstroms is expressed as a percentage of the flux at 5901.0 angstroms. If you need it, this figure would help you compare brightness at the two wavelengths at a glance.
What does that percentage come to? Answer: 102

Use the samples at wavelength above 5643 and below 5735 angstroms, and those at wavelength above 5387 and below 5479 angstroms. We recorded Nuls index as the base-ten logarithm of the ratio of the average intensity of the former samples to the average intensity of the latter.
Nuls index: 0.021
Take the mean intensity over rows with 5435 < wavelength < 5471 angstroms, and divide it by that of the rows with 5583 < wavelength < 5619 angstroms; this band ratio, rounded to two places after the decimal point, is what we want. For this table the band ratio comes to 0.99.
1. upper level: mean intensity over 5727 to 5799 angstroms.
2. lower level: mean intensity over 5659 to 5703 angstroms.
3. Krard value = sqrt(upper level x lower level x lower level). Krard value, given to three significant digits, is 3.03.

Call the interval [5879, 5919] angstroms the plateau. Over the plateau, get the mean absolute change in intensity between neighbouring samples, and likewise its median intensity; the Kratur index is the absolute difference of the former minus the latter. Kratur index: 1.87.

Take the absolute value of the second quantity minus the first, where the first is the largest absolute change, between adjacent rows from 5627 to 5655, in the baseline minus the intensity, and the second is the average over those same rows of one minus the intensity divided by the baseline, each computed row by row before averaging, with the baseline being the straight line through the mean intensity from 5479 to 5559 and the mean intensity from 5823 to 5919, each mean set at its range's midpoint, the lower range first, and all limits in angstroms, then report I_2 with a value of 0.15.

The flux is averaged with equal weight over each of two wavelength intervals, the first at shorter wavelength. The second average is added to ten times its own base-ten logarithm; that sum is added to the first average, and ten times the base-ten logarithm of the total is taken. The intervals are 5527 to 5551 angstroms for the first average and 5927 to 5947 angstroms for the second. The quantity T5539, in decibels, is 8.561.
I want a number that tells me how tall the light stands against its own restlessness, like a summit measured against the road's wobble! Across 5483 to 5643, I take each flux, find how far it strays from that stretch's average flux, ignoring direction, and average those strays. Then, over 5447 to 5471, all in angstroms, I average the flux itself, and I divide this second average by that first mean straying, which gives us 34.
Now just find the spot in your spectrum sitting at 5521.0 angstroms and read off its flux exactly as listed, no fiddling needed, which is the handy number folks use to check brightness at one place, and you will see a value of 2.055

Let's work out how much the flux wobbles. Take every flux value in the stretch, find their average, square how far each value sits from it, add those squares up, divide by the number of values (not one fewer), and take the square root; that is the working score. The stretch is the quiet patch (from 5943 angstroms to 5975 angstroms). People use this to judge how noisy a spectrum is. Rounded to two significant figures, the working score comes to 0.18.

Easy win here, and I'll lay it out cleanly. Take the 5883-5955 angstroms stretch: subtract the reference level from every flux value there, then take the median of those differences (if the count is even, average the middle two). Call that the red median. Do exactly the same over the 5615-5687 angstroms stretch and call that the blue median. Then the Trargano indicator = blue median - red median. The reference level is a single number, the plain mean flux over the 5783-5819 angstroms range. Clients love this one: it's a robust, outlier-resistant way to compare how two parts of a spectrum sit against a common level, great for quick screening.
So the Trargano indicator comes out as 0.03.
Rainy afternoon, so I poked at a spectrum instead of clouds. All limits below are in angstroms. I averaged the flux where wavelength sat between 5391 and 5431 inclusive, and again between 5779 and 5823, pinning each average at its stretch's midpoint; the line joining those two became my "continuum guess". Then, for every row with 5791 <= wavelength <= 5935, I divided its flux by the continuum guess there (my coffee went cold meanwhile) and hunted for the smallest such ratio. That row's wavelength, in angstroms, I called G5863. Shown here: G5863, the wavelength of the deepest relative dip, 5889.0 angstroms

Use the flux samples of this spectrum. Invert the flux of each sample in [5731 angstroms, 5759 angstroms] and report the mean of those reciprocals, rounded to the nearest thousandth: 0.477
